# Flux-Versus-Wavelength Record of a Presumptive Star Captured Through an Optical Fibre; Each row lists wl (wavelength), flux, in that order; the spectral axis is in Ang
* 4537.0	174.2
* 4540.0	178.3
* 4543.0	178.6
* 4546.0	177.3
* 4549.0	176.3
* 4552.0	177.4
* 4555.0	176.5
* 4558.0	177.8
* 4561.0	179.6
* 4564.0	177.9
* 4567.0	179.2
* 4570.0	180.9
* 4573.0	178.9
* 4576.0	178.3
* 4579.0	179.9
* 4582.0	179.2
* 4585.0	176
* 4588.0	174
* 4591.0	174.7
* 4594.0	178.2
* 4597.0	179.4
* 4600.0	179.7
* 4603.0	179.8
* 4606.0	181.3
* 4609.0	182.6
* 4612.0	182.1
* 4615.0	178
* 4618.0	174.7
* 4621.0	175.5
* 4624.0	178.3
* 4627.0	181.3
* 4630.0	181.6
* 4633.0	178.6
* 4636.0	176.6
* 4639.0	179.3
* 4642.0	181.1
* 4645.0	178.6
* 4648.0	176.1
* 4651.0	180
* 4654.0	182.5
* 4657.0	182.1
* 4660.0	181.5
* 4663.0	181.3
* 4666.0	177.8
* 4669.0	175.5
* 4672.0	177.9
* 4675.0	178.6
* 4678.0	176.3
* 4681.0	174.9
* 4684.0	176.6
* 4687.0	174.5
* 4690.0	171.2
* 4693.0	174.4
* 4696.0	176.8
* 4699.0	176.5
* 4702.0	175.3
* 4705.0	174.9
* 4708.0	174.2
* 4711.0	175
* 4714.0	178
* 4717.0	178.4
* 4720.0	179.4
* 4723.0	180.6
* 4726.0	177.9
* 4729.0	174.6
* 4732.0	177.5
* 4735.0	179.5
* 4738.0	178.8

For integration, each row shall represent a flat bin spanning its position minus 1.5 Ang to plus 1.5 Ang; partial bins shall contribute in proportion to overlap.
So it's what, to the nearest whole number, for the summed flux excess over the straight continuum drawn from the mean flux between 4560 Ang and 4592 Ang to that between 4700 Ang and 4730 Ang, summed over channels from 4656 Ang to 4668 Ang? 13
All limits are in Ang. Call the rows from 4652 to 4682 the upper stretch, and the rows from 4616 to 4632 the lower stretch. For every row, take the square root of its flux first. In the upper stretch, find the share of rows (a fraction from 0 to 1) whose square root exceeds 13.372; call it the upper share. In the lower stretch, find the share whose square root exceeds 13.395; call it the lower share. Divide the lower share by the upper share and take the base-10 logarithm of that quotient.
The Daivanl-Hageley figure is 0.0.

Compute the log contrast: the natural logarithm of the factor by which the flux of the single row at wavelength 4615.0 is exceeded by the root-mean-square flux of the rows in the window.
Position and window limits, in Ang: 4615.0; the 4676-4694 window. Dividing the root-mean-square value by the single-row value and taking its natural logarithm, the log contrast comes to -0.019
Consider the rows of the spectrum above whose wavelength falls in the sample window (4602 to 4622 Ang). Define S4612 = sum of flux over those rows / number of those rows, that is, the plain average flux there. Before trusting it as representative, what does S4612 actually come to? 179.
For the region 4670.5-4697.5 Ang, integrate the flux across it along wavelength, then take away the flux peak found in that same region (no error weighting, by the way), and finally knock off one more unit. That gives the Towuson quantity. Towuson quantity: 4564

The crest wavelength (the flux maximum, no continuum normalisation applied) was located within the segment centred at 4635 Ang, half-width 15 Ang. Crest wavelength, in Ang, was 4630.0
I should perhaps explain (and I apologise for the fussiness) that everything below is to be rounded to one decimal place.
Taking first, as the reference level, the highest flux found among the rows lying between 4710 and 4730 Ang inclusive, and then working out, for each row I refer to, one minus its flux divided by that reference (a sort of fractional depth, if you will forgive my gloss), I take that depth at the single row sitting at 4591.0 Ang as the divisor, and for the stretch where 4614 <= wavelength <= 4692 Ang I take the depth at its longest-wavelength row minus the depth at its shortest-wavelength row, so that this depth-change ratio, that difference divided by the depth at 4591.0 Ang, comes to 1.2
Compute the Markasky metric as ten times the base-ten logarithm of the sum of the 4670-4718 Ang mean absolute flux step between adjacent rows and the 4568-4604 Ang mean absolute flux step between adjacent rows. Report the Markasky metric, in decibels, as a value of 4.8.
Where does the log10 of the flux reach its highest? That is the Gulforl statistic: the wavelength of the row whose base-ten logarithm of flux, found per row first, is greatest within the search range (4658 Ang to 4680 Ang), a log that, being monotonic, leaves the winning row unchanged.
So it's 4660.0 Ang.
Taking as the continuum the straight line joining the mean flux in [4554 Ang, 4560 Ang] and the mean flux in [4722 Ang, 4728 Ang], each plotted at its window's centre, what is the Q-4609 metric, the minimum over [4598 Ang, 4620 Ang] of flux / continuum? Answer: 0.982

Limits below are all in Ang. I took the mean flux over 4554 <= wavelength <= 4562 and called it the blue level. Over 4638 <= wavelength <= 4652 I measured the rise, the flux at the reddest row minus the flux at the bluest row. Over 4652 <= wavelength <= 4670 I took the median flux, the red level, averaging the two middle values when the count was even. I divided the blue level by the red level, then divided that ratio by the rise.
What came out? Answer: 1.4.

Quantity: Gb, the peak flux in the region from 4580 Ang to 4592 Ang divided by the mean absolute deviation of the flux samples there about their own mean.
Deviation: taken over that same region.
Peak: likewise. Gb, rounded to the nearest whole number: 110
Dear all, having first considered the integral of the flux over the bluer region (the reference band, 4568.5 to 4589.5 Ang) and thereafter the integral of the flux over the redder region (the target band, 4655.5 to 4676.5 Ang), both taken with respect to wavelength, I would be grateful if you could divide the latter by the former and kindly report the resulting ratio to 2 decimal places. 1.01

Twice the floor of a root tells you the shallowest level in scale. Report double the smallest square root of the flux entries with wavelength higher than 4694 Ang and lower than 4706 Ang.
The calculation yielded 26.4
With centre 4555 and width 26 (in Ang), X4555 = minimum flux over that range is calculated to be 176.3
